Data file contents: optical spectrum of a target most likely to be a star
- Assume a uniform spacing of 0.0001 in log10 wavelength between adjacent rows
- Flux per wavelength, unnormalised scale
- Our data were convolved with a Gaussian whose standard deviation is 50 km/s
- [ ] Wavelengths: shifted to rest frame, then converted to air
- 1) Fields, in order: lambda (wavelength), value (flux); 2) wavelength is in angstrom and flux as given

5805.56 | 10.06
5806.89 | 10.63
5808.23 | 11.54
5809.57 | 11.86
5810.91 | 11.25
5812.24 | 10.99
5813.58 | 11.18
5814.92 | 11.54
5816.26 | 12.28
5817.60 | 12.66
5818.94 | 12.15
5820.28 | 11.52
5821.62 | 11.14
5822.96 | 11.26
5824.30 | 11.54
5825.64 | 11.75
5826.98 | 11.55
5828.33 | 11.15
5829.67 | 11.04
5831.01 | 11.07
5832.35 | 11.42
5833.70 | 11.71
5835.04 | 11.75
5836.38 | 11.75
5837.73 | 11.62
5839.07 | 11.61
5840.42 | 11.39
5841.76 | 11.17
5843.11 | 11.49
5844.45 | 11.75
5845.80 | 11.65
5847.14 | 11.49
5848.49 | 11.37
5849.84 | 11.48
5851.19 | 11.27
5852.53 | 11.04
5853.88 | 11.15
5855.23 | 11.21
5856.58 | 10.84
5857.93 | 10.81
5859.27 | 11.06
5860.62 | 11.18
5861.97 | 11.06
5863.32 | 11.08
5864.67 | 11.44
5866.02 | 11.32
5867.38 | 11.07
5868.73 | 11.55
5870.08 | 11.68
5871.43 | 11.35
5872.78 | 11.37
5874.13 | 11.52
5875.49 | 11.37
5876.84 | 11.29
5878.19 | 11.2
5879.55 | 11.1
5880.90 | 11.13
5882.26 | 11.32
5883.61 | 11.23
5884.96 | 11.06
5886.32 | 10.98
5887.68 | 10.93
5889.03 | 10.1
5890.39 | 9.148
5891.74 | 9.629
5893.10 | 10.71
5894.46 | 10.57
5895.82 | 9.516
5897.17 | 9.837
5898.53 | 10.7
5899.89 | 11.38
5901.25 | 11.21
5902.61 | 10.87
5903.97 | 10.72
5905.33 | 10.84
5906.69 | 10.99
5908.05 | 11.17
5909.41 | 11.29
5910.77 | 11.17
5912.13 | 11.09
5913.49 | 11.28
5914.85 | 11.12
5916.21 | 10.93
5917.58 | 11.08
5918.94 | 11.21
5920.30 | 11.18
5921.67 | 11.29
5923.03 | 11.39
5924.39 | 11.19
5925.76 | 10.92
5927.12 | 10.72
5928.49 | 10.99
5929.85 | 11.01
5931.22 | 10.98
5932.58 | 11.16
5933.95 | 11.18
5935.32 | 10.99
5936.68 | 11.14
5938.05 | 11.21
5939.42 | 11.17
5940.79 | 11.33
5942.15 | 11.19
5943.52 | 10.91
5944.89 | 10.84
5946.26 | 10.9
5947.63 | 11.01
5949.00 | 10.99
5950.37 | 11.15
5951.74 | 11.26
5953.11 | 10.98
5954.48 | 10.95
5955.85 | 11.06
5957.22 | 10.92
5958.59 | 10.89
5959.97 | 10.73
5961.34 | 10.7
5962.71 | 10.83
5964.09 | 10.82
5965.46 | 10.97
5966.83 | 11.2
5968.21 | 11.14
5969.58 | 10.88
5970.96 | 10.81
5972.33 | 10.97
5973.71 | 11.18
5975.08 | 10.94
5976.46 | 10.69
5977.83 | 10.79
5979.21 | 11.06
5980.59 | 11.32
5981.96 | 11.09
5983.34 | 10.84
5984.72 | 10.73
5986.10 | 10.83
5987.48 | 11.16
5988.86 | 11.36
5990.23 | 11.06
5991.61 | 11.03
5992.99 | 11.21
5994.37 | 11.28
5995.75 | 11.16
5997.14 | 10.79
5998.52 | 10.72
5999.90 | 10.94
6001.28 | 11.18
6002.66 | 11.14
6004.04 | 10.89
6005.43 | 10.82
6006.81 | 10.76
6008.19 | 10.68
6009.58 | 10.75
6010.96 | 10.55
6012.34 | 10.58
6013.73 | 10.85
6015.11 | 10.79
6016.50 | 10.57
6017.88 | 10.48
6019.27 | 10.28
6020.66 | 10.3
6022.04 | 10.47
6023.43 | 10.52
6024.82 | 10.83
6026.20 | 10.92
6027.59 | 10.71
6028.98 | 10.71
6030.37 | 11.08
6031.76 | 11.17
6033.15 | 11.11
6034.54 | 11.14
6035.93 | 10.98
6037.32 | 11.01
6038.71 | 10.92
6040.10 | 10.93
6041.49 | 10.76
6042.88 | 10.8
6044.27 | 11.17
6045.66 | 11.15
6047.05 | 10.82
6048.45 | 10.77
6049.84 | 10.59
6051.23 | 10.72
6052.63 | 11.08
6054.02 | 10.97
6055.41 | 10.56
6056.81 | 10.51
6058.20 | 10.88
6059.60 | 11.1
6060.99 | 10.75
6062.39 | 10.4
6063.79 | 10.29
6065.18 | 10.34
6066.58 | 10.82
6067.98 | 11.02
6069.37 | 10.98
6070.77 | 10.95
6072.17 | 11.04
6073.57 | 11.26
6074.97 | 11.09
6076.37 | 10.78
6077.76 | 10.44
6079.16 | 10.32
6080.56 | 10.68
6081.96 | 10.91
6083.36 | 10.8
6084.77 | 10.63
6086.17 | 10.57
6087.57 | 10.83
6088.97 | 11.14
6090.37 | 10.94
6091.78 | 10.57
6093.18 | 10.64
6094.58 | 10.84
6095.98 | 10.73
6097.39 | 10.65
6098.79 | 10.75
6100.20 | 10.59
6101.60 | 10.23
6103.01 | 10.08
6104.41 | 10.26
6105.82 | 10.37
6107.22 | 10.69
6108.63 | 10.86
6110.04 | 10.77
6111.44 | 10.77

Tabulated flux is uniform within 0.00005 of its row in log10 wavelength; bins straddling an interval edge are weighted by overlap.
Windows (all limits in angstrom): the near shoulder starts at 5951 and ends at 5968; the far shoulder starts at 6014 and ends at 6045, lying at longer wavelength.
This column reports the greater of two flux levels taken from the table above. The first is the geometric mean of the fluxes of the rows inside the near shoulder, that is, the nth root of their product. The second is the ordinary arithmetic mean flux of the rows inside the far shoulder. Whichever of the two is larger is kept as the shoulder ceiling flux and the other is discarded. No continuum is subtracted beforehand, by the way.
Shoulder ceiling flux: 10.9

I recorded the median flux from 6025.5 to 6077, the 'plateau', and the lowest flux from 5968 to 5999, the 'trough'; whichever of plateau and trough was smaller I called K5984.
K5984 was 10.7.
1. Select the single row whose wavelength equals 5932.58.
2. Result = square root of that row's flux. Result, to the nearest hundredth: 3.34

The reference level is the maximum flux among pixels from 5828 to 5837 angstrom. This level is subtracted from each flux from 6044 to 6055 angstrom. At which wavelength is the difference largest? 6044.27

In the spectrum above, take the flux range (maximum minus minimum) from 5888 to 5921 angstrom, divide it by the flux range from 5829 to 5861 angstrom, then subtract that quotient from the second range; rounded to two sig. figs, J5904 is -1.4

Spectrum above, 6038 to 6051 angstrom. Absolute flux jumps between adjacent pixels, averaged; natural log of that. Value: -1.92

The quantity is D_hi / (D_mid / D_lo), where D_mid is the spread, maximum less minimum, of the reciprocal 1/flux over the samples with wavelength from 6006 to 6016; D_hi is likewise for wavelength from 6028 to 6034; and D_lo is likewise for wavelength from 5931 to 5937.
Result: 0.002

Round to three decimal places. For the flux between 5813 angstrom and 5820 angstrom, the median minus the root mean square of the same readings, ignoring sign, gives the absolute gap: 0.176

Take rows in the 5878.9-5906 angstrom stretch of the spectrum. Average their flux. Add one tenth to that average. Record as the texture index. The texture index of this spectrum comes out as 10.7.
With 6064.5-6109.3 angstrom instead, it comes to 10.8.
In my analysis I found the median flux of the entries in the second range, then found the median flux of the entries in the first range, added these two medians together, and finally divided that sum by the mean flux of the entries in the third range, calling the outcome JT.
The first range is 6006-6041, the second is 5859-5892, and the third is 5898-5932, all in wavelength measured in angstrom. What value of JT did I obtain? 1.98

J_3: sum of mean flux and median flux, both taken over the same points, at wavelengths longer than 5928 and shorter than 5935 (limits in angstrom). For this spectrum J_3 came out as 22.1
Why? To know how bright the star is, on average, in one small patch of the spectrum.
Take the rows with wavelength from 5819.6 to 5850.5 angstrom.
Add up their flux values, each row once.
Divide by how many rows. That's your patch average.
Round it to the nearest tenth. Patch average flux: 11.5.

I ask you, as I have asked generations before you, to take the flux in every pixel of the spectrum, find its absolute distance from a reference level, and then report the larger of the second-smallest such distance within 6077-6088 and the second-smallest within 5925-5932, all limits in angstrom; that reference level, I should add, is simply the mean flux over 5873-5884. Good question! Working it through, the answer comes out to 0.44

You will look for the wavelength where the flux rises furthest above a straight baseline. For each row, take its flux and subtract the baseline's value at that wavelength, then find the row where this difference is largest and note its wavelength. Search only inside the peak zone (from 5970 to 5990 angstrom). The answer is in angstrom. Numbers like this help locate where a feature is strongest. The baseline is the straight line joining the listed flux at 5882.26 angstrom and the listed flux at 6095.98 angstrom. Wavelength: 5988.86 angstrom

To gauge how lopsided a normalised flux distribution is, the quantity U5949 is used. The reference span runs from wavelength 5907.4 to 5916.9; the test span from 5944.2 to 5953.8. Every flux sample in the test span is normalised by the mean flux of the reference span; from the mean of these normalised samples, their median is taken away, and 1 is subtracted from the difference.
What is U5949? -1.00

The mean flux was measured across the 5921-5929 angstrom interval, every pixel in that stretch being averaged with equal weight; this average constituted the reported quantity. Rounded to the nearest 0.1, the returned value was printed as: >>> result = 11.1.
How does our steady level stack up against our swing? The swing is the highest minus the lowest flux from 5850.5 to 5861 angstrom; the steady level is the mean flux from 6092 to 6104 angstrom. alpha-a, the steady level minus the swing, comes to 10.1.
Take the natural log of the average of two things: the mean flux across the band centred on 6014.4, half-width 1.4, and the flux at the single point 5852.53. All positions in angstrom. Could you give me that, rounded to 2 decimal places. 2.39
